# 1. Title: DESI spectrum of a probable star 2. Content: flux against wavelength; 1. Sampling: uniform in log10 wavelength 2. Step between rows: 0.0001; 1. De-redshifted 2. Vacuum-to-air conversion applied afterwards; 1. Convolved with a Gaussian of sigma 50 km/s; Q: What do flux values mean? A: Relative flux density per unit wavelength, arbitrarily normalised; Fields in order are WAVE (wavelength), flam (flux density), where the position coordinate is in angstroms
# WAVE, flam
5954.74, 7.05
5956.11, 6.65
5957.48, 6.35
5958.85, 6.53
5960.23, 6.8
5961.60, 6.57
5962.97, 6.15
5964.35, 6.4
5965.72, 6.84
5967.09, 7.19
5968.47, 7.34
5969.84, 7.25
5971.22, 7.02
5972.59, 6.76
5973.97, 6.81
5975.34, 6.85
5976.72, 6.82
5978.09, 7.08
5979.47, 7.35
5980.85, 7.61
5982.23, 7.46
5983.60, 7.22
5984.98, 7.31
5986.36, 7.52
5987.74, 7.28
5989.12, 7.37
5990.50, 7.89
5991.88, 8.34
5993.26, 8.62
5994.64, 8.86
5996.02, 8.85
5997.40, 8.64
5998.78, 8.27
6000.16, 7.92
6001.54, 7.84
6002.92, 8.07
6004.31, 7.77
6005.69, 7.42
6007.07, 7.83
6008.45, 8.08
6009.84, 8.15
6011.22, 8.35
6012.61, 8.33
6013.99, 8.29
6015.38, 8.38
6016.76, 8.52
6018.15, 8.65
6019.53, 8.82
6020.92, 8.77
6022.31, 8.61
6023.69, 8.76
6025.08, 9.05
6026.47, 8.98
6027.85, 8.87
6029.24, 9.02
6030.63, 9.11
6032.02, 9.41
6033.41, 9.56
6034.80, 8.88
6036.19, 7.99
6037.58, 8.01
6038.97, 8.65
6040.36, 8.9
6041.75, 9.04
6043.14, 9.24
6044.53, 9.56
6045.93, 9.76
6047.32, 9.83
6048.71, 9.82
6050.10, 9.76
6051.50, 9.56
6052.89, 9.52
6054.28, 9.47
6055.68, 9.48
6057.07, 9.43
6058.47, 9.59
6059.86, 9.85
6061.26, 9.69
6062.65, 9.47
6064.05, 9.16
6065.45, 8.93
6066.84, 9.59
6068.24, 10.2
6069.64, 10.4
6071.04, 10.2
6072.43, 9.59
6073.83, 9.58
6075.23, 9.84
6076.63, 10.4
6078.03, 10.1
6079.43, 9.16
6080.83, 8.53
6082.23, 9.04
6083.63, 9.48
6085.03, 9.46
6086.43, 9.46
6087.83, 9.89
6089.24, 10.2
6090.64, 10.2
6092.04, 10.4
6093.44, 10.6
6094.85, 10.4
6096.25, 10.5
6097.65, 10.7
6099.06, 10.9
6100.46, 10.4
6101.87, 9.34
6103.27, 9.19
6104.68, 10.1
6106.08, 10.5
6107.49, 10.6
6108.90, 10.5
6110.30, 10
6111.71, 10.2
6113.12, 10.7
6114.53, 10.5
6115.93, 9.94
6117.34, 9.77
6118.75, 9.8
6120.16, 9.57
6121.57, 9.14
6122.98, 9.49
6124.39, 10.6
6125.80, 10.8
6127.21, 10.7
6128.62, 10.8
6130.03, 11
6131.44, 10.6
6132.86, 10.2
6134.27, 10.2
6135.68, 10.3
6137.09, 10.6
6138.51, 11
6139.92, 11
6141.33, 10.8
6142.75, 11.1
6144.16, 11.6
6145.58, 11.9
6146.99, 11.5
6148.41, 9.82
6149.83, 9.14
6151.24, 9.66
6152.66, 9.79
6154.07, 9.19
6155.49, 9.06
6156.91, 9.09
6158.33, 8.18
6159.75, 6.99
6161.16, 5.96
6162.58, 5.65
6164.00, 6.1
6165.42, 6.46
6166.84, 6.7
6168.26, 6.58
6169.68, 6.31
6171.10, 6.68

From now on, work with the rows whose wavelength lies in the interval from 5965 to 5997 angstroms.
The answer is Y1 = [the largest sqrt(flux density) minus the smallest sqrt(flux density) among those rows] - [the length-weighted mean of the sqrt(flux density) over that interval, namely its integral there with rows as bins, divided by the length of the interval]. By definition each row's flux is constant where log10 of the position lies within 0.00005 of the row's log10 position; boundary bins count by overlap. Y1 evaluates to -2.35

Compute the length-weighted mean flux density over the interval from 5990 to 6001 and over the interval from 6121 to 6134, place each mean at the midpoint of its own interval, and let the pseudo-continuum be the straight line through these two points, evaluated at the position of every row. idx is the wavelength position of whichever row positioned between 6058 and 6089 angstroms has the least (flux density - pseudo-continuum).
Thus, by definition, 6080.83 angstroms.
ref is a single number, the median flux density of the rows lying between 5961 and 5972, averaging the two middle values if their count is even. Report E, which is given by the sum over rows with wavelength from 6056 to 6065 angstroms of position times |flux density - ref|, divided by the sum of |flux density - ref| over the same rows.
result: 6060.5 angstroms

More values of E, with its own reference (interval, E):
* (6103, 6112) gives 6107.7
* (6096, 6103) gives 6098.8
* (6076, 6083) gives 6079.0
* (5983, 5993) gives 5989.1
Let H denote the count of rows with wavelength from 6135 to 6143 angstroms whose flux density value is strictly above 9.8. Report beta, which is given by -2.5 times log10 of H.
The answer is -1.9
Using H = 6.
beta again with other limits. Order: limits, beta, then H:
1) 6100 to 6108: -1.5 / 4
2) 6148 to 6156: 0.0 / 1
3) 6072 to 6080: -1.2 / 3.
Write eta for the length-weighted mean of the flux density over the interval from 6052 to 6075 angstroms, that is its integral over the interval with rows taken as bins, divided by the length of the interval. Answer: 9.6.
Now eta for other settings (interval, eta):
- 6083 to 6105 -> 10.1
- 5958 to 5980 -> 6.9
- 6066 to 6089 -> 9.7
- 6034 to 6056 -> 9.2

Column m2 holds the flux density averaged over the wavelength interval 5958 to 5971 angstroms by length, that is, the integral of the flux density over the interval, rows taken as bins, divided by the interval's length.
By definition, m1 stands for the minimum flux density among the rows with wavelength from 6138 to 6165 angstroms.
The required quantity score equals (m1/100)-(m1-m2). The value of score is 1.2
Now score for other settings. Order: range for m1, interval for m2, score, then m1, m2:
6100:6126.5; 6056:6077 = 0.7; 9.14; 9.7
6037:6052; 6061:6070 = 1.7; 8.01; 9.6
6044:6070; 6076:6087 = 0.6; 8.93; 9.4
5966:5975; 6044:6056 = 2.9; 6.76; 9.6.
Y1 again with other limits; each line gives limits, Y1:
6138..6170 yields -1.88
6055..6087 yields -2.79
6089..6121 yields -2.93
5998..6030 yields -2.61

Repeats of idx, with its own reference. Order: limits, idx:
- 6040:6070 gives 6065.45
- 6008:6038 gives 6037.58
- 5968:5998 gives 5976.72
